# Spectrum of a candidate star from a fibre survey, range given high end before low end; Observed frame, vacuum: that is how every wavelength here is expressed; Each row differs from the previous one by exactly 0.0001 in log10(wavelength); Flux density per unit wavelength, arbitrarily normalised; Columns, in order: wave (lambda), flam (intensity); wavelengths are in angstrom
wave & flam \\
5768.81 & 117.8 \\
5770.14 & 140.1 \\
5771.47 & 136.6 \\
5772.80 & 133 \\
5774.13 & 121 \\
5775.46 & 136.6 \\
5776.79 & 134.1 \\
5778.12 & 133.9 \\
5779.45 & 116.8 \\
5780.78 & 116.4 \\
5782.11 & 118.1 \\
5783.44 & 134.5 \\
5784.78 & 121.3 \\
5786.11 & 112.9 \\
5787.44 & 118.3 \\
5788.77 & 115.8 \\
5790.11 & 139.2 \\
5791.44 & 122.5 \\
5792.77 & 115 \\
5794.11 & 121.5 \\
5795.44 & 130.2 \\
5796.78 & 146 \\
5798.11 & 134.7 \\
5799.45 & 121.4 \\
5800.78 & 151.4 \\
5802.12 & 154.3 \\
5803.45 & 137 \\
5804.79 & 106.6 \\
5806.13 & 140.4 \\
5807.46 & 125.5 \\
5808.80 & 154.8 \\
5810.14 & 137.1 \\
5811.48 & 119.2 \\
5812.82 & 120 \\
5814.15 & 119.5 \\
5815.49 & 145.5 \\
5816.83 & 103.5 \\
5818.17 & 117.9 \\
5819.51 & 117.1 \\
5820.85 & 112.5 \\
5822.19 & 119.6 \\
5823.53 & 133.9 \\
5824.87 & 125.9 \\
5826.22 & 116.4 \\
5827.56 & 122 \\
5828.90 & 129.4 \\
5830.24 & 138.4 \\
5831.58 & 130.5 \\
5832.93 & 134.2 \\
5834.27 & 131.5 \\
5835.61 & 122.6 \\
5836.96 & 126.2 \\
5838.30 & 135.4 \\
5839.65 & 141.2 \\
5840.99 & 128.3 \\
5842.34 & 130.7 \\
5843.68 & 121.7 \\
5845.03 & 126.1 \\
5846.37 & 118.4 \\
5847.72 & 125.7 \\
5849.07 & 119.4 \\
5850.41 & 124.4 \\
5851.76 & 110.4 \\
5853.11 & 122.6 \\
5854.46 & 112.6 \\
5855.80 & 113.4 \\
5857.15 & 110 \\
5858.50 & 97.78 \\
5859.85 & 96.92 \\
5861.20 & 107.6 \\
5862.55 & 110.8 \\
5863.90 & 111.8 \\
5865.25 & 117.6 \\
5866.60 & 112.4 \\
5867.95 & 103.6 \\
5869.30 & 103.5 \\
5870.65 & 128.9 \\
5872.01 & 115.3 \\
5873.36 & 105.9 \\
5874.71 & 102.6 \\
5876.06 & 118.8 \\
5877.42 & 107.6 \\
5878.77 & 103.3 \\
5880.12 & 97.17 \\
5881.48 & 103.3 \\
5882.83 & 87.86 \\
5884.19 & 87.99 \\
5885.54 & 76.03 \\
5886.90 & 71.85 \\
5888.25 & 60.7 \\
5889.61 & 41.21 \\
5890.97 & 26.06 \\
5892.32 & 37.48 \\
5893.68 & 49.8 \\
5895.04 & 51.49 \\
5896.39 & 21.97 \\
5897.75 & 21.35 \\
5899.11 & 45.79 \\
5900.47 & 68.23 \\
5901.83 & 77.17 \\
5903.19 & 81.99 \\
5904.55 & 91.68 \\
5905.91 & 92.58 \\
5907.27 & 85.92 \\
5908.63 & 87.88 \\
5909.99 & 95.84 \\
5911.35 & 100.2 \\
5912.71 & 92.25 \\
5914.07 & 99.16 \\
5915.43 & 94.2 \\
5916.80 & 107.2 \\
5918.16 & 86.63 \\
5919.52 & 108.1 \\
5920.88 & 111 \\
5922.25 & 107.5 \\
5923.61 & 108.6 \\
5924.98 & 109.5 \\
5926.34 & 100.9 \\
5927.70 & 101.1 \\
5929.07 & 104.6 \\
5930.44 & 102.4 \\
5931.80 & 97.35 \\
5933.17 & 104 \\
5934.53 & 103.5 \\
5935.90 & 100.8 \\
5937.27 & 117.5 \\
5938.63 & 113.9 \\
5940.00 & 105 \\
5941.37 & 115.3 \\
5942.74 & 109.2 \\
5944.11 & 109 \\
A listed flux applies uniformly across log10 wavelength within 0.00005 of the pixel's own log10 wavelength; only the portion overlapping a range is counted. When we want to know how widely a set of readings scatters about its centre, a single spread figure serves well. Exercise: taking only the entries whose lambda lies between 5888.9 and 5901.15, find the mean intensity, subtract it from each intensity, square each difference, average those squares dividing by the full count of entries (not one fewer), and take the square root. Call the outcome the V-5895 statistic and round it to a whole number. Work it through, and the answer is 15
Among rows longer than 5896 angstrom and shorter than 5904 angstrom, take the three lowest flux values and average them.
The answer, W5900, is 30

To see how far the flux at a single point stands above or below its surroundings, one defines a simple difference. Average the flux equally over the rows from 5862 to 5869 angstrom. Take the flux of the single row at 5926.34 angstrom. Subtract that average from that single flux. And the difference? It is -10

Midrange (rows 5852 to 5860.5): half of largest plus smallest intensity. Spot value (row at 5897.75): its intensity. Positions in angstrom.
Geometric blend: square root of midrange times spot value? 48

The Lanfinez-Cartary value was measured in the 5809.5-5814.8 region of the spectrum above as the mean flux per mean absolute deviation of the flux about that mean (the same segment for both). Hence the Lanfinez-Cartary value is 19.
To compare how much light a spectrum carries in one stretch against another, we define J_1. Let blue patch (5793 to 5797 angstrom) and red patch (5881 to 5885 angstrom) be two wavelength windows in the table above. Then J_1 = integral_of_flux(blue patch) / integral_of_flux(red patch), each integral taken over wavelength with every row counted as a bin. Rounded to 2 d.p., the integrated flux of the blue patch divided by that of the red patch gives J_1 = 1.40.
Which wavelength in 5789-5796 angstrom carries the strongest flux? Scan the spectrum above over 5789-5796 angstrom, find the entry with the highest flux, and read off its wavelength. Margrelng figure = 5790.11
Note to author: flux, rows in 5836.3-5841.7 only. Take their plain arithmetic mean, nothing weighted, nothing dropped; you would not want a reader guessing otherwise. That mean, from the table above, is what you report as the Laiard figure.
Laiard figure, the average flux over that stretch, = 133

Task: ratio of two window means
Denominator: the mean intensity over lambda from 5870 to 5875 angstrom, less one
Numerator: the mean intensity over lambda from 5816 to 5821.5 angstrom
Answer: 1.01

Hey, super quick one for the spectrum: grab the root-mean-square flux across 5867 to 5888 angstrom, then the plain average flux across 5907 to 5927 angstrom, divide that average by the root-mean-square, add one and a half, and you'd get 2.48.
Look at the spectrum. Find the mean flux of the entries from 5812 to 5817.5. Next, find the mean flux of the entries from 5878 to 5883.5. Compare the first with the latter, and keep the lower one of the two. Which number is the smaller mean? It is 98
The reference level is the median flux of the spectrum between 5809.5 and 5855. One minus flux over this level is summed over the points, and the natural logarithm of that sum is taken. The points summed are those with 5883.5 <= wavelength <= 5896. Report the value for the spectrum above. 1.6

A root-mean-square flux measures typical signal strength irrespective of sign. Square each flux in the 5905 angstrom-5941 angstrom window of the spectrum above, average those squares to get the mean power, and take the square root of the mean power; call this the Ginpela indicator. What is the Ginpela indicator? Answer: 102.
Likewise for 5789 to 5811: 134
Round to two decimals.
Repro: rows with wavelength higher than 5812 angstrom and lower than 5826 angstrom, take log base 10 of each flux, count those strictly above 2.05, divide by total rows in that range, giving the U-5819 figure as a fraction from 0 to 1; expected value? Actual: 0.90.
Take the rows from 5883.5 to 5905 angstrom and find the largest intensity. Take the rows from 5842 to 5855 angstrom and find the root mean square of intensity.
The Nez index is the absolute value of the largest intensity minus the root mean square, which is 30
